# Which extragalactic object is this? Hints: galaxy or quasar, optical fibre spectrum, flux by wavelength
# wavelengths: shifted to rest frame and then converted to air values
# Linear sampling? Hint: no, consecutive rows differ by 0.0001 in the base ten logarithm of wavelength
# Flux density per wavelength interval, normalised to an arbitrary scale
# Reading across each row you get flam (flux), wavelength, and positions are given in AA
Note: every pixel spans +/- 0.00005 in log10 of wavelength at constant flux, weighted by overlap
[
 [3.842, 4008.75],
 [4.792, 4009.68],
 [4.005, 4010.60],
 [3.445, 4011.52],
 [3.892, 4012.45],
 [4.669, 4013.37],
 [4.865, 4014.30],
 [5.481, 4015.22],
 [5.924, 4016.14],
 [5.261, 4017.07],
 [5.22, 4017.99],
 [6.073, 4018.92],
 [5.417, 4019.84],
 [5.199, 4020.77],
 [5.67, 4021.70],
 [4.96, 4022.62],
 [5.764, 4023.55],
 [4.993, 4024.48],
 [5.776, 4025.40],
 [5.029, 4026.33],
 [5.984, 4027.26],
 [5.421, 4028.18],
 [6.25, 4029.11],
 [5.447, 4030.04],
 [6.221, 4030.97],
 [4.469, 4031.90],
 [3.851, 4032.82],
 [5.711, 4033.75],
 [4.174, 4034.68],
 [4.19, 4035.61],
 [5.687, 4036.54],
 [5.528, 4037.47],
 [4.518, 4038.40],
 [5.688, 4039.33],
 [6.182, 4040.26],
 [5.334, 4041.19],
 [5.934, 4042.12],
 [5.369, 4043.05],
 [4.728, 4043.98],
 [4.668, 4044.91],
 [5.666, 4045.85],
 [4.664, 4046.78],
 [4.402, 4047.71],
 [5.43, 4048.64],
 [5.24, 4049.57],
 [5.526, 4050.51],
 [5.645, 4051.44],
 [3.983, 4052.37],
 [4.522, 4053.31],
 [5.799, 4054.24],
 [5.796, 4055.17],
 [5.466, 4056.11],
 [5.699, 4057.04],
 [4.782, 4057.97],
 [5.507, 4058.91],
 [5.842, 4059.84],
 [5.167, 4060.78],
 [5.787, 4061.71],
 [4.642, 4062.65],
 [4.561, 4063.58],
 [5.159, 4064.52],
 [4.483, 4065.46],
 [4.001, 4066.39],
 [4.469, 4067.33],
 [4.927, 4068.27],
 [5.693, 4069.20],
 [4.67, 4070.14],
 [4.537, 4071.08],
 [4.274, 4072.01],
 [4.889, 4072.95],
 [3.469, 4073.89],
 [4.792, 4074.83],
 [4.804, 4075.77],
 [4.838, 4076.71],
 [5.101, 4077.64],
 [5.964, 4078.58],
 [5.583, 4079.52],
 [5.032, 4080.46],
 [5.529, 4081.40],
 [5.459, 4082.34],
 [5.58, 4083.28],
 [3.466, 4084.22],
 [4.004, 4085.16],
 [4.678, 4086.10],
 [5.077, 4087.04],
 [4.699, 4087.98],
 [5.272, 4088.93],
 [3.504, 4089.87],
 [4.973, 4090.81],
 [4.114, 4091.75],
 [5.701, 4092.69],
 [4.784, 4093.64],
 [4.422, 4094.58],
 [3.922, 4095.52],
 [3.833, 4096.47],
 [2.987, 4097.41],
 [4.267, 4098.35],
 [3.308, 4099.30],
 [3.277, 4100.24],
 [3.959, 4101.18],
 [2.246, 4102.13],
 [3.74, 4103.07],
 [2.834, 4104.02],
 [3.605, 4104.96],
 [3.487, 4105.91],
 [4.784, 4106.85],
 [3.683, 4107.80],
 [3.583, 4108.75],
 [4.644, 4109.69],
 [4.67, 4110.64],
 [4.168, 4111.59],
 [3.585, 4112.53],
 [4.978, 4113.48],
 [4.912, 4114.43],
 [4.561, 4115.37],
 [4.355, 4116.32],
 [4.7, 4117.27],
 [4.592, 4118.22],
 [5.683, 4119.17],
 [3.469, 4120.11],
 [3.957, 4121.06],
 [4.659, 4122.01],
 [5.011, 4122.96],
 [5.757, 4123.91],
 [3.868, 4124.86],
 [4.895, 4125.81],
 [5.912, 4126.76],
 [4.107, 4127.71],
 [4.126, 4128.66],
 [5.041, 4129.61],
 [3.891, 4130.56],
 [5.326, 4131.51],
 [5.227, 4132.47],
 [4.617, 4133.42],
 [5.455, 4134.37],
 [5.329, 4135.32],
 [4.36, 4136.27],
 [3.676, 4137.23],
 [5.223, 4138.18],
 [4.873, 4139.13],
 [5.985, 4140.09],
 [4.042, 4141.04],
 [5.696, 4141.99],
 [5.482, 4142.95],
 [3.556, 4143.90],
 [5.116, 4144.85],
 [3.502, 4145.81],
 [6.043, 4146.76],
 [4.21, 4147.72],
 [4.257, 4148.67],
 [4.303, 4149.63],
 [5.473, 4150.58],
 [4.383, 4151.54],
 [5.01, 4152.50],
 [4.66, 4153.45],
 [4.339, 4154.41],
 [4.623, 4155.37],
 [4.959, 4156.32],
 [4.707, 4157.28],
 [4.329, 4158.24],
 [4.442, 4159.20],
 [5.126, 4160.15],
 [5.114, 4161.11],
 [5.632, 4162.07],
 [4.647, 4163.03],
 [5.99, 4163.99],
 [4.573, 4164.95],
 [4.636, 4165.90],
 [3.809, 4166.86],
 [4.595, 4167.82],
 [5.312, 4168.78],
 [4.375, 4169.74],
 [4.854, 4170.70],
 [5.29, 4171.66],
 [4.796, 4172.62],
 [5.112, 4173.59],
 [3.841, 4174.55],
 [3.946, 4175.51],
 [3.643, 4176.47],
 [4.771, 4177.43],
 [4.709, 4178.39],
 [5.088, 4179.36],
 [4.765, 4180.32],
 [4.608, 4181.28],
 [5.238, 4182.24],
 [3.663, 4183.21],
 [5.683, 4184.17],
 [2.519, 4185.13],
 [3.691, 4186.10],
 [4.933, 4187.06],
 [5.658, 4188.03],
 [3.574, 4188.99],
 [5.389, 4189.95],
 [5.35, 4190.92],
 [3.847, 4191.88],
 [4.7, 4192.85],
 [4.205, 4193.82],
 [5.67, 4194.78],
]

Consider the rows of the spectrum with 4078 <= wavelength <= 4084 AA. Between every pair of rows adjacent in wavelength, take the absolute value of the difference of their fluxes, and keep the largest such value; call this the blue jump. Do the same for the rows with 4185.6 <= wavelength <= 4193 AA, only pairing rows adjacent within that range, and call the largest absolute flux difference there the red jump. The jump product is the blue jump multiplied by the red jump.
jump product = 1.1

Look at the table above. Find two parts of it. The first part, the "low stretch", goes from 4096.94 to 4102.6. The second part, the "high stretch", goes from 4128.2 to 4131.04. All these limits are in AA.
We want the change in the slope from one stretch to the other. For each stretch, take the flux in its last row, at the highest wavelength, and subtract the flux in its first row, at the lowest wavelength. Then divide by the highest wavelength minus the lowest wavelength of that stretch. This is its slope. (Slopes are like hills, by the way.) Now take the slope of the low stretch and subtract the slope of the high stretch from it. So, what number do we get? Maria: -0.03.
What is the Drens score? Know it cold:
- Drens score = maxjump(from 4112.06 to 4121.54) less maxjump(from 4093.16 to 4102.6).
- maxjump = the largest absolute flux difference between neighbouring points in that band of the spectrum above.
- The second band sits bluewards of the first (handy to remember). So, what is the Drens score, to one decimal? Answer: 0.5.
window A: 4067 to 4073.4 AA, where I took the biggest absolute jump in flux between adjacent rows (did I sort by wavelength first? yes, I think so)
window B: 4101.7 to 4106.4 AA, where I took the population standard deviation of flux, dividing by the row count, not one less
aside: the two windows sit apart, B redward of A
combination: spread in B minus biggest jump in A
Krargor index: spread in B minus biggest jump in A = -0.46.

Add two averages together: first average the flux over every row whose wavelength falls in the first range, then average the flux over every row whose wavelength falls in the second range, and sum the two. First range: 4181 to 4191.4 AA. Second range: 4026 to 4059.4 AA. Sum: 9.8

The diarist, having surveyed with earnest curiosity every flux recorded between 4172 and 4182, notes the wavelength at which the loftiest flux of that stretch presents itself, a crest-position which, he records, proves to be 4173.59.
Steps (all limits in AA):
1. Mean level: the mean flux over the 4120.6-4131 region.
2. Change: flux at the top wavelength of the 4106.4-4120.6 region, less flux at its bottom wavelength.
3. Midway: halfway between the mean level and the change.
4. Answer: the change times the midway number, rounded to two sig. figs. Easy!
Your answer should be -2.2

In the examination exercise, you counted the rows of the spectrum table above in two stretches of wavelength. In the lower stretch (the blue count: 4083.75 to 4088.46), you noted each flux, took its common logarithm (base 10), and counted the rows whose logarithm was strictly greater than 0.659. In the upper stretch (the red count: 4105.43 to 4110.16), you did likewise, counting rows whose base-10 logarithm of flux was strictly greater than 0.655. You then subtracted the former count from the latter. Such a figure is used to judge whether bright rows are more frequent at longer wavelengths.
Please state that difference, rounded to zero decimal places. -1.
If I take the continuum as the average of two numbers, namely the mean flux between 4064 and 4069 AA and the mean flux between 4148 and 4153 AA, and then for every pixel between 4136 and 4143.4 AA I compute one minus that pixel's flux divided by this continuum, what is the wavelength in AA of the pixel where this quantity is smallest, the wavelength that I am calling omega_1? 4140.09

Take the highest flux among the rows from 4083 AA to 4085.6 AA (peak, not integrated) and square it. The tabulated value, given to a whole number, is 31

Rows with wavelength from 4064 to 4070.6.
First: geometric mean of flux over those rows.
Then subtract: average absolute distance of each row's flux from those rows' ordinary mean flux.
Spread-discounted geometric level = 4.3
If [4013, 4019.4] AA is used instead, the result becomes 4.9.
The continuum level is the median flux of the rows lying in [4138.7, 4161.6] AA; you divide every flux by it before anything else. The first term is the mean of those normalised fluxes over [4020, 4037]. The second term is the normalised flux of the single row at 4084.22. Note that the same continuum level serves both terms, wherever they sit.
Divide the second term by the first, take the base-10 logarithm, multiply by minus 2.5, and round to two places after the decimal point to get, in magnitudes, 0.45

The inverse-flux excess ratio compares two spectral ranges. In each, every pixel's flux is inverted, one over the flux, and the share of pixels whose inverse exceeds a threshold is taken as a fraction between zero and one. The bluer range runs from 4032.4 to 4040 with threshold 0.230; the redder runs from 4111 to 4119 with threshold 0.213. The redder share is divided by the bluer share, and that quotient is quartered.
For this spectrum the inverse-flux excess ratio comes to 0.4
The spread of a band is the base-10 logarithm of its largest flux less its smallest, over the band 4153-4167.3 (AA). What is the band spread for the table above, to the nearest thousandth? 0.339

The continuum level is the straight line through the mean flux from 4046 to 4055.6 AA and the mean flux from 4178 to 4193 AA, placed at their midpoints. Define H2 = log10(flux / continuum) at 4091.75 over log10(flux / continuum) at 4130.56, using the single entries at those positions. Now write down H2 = 0.9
